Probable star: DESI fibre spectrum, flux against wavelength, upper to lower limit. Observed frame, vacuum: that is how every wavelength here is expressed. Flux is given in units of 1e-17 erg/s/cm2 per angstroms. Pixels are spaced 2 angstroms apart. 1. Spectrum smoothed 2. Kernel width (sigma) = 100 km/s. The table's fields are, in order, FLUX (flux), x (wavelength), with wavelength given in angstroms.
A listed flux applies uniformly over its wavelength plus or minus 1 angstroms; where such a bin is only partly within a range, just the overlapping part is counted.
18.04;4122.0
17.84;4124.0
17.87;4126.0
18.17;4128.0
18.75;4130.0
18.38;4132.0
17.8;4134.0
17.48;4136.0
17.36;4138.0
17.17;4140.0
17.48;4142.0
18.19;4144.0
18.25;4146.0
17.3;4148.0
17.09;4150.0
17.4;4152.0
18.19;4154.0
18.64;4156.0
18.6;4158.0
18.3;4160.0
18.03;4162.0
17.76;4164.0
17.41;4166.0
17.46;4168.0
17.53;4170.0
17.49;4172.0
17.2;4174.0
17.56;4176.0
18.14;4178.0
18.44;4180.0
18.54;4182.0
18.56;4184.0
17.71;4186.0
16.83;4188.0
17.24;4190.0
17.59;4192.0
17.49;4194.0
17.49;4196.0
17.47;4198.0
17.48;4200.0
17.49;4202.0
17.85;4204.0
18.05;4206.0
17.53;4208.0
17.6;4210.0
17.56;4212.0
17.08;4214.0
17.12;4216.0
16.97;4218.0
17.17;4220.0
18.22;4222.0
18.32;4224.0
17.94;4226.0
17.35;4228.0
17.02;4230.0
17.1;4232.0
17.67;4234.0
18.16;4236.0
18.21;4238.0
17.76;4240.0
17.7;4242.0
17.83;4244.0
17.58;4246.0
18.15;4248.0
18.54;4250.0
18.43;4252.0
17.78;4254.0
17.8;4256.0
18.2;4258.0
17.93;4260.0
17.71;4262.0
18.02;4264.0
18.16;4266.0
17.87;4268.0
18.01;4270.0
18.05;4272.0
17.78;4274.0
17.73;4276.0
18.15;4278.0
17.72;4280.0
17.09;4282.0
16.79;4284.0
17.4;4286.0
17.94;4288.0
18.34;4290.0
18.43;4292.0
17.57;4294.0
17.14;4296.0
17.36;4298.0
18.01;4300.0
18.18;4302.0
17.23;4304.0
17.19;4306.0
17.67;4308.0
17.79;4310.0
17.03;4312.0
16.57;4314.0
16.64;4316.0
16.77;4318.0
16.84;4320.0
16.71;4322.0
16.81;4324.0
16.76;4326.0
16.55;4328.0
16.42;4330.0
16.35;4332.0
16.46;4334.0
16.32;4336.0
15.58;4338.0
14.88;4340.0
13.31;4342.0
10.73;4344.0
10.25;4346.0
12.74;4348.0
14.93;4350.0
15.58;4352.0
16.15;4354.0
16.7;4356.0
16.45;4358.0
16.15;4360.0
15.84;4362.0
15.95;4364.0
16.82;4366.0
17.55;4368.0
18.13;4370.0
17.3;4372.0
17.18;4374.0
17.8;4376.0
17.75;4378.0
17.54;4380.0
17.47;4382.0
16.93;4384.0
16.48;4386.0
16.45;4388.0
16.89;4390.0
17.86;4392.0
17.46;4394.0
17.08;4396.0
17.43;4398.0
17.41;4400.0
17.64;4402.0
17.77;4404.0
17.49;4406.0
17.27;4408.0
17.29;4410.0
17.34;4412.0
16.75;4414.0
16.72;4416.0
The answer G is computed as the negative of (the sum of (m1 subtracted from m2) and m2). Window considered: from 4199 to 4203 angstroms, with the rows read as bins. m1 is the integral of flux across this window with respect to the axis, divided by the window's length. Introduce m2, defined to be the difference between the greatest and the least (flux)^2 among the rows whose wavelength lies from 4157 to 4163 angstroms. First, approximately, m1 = 17.5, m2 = 21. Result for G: -24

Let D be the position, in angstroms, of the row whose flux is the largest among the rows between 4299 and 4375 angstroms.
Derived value 4302.0 angstroms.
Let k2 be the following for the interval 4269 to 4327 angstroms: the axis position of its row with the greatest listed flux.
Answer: 4292.0 angstroms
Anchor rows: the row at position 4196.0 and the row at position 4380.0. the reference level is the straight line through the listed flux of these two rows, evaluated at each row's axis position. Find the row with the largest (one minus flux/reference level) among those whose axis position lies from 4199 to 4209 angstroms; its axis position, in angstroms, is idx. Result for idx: 4200.0 angstroms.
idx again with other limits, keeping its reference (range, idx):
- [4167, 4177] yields 4174.0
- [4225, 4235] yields 4230.0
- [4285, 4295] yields 4286.0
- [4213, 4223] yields 4218.0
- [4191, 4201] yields 4198.0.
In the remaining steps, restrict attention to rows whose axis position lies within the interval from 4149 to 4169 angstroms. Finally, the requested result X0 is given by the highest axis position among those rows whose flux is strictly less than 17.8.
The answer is 4168.0 angstroms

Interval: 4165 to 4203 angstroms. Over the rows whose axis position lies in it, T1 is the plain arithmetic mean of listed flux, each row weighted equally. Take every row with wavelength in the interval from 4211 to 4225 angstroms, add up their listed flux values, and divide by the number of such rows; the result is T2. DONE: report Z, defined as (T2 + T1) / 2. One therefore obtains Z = 17.6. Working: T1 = 17.64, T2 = 17.5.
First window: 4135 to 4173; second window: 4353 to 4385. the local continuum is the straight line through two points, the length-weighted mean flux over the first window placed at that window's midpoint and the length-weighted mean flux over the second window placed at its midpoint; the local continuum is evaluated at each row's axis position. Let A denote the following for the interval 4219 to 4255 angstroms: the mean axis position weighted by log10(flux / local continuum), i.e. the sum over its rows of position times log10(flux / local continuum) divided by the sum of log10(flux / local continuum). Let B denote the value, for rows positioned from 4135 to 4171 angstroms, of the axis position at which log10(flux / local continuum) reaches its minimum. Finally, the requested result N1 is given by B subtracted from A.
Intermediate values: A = 4242.4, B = 4150.0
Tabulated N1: 92.4 angstroms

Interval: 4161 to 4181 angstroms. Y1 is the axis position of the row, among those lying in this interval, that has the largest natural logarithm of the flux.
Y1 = 4180.0 angstroms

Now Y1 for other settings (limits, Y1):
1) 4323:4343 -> 4324.0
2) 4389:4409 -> 4392.0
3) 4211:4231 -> 4224.0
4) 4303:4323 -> 4310.0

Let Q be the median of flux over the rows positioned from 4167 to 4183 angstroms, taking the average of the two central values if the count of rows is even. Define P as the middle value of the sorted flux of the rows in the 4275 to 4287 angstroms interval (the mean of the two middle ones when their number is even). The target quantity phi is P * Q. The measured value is 308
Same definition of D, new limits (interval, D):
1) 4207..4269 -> 4250.0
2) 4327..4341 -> 4328.0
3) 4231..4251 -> 4250.0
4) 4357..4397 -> 4370.0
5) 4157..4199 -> 4158.0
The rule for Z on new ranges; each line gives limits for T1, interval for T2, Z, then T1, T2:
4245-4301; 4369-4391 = 17.6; 17.85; 17.3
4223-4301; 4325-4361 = 16.5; 17.81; 15.1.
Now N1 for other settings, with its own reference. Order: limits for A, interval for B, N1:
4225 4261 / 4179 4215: 61.2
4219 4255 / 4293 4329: -71.6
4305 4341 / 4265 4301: 49.2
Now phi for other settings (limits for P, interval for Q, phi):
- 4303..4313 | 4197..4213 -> 302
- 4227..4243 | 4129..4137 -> 320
